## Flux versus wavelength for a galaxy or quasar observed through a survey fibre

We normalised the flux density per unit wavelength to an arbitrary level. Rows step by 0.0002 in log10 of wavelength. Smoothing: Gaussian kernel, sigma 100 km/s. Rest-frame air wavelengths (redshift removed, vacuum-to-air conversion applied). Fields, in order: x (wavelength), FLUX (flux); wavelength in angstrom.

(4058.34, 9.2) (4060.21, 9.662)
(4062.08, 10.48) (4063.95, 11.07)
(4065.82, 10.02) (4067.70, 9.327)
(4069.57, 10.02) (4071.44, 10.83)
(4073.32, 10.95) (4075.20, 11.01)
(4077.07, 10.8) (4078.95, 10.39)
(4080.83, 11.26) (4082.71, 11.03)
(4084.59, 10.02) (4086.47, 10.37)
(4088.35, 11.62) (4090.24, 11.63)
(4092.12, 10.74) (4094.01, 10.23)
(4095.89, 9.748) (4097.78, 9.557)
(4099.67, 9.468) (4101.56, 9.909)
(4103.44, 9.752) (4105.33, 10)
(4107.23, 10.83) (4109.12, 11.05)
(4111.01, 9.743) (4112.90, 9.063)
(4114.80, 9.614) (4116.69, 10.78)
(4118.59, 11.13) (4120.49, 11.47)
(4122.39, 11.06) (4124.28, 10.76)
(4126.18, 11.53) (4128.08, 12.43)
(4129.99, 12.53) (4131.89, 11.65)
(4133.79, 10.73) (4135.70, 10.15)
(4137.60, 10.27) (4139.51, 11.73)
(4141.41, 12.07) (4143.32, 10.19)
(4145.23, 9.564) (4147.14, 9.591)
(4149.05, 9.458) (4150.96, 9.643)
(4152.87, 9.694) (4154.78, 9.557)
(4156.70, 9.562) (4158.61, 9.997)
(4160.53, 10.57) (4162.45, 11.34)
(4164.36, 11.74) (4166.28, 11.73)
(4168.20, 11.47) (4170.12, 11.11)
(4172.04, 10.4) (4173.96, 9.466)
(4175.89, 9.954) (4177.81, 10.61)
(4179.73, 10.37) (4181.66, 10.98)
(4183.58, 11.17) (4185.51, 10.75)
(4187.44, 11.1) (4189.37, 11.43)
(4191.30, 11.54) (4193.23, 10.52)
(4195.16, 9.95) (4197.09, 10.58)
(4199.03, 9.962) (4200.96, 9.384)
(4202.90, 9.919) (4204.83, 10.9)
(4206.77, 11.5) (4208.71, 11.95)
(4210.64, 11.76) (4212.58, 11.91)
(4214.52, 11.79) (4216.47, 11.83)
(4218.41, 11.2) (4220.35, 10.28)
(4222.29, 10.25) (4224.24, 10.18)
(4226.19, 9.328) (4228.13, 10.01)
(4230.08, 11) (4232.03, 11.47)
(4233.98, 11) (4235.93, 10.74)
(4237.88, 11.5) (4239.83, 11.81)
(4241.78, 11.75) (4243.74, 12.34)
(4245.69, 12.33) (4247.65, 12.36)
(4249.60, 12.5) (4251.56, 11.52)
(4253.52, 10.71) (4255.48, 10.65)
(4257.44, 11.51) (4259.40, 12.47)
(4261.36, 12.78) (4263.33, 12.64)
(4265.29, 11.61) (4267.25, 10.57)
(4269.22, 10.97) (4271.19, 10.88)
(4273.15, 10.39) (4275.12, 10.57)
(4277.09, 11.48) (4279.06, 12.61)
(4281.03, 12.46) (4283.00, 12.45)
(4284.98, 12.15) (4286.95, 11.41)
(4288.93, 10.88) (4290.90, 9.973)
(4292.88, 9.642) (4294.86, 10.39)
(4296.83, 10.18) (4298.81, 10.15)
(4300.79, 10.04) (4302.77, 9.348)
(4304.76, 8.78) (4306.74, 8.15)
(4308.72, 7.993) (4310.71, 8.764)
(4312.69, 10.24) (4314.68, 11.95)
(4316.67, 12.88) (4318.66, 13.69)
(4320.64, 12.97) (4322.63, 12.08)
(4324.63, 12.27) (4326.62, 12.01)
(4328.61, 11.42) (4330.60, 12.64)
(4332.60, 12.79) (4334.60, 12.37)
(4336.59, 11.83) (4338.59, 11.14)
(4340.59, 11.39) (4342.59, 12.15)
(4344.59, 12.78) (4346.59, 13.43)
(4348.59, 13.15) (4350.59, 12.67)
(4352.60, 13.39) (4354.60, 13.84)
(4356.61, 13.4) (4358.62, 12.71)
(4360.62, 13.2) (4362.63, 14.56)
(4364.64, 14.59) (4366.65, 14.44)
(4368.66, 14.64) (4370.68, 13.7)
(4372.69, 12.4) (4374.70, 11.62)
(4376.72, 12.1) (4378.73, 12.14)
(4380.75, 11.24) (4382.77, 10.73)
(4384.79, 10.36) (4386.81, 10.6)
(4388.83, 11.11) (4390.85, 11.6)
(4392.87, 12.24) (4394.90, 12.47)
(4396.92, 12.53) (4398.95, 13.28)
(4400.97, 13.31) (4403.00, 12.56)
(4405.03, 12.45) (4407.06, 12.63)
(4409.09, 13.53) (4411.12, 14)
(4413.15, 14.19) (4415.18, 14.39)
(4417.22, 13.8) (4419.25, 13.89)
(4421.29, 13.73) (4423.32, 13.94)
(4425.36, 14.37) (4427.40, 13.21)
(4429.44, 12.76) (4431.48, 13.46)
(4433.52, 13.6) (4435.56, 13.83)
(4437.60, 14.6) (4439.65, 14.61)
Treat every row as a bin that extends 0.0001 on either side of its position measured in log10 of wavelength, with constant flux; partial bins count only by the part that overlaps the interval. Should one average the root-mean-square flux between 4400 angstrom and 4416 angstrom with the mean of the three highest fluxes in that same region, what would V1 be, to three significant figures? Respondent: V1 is 13.8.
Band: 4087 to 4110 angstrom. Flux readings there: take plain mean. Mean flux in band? 10.4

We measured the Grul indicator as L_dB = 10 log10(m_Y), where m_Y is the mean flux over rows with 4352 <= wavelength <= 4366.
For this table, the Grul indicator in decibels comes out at 11.4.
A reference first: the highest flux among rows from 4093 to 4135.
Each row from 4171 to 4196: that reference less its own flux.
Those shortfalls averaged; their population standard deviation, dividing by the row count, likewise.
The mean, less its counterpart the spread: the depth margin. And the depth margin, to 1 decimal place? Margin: 1.3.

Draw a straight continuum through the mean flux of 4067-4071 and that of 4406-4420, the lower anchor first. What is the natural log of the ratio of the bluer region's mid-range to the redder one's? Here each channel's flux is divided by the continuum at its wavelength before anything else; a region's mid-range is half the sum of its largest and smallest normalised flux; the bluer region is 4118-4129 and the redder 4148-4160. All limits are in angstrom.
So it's 0.21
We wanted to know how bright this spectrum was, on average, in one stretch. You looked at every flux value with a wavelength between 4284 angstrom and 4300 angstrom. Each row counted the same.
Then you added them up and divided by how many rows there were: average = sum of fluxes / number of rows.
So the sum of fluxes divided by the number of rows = 10.6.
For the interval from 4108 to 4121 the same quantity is 10.4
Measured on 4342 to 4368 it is 13.4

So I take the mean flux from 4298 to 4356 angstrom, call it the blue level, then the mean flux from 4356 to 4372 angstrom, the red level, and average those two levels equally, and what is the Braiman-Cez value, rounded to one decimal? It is 12.8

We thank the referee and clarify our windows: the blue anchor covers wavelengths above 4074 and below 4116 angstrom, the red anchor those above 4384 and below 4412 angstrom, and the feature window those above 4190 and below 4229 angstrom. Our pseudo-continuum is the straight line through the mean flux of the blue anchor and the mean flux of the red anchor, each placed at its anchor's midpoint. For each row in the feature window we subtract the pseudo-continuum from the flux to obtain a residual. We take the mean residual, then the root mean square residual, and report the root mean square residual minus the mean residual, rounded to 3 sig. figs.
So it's 1.31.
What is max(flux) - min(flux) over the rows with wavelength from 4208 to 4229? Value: 2.62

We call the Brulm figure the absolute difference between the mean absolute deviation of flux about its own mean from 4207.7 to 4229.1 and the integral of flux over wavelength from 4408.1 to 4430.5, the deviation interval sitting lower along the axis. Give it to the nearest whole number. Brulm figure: 308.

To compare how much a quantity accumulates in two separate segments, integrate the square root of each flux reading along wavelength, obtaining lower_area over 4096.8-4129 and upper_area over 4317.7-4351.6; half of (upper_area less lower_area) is 7.6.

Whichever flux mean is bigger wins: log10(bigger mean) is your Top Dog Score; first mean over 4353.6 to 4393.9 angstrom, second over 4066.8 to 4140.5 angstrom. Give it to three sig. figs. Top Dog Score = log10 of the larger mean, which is 1.10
